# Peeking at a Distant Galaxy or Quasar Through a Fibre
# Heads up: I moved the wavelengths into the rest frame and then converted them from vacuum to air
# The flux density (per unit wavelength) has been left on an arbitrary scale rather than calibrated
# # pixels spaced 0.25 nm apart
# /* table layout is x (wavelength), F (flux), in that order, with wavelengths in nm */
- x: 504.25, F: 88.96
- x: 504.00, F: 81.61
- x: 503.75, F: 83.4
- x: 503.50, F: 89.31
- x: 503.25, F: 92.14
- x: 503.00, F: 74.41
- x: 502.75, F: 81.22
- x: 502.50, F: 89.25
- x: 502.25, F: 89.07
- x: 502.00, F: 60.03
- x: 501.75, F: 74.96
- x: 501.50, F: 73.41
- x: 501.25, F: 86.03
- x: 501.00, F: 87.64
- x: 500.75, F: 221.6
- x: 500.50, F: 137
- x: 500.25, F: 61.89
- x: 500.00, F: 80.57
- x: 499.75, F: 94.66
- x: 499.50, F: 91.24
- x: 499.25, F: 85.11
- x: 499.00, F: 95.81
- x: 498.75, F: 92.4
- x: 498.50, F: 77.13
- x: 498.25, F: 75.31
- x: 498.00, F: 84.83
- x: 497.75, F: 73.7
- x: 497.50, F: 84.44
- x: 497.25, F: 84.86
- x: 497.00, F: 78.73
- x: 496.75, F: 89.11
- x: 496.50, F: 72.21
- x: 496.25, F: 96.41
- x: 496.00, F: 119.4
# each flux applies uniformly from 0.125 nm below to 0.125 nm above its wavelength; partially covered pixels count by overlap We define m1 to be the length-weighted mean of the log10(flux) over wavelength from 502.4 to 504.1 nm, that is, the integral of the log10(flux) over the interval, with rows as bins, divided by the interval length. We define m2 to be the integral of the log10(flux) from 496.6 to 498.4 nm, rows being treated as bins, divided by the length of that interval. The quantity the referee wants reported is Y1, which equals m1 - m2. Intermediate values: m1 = 1.926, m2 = 1.91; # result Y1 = 0.02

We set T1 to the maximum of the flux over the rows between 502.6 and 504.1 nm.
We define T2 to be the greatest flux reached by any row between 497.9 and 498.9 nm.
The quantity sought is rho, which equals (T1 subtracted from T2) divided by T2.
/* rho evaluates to 0.00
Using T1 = 92.14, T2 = 92.4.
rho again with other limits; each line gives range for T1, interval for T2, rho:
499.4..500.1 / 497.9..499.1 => 0.01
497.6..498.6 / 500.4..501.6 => 0.62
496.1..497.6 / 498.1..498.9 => -0.04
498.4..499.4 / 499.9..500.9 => 0.57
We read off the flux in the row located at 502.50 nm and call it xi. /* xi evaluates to 89.25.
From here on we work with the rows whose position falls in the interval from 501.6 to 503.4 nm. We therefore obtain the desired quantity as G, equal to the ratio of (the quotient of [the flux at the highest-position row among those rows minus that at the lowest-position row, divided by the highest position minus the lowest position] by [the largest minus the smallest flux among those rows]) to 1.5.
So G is 0.2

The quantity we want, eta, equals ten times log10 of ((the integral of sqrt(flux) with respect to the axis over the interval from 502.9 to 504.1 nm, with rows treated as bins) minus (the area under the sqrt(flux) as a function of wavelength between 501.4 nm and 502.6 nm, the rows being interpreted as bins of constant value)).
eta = -3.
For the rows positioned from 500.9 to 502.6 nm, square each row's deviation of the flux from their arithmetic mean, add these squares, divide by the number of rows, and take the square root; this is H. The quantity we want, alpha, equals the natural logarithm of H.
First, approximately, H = 10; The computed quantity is 2.3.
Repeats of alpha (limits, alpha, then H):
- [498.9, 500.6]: 3.1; 21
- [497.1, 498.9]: 1.8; 6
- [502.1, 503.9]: 1.7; 6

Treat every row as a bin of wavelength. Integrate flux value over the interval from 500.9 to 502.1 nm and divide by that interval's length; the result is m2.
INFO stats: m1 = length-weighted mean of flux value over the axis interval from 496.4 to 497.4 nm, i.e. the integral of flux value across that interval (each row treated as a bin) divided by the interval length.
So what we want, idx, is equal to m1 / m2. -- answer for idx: 1.07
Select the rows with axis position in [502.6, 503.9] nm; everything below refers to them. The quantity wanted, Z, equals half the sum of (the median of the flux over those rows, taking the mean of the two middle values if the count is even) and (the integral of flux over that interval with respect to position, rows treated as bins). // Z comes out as 96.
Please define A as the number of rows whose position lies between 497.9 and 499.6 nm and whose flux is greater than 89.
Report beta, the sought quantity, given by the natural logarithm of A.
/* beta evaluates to 1.1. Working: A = 3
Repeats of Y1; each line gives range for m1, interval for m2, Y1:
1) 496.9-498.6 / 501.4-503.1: 0.02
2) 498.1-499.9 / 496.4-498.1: 0.03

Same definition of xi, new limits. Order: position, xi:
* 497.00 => 78.73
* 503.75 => 83.4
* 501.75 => 74.96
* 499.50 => 91.24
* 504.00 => 81.61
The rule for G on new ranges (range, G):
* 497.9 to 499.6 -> 0.1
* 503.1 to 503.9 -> -1.3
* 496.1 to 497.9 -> -0.4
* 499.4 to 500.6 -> 0.4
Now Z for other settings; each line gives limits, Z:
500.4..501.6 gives 117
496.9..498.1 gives 91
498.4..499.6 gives 99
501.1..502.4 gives 88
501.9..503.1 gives 88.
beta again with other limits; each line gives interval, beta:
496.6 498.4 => 0.0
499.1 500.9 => 1.4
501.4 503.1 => 0.7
